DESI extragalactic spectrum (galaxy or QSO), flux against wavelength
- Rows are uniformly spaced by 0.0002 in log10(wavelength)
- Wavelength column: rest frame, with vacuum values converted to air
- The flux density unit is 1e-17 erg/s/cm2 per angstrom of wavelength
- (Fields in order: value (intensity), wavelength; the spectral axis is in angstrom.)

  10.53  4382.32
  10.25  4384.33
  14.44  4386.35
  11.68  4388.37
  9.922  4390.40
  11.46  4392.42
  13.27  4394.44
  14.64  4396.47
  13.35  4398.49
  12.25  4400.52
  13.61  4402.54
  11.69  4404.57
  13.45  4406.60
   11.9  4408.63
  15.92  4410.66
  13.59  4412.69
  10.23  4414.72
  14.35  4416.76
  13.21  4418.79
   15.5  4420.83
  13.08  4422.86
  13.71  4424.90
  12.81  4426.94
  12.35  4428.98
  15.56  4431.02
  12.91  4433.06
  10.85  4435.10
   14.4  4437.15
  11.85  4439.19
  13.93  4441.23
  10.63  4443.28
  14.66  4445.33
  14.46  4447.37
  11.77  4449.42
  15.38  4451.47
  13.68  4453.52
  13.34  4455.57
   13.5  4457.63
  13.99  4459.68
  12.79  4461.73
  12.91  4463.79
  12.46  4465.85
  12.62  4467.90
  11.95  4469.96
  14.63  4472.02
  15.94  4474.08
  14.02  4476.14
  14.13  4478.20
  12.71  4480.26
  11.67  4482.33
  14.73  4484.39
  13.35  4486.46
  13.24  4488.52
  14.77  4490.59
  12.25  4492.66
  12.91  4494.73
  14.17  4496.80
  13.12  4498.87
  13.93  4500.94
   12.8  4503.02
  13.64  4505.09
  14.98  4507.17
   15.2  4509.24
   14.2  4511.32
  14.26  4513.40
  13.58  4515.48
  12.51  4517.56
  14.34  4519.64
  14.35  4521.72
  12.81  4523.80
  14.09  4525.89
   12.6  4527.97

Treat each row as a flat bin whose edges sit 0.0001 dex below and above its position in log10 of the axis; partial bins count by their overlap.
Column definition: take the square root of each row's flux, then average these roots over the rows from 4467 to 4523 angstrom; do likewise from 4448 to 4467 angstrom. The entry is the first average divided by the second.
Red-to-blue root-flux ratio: 1.01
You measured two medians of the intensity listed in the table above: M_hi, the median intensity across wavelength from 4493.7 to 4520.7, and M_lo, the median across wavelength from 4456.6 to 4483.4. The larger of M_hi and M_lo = 13.9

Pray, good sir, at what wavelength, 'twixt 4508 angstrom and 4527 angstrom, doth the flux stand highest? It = 4509.24 angstrom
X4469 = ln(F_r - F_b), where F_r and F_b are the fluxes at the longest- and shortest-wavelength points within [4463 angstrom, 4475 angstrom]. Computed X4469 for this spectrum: 1.1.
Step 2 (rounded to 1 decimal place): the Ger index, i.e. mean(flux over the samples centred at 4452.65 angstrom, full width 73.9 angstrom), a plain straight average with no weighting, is 13.4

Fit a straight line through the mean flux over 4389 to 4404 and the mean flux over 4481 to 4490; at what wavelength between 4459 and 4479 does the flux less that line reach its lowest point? 4469.96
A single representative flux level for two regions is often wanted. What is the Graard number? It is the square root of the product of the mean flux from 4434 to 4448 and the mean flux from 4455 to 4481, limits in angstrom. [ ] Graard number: 13.2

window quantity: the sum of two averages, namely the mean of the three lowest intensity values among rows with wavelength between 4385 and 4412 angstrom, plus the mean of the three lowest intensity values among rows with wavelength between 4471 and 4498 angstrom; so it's 23.2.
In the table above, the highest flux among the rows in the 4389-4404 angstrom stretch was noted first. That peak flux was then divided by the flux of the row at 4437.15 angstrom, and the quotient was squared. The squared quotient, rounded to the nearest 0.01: 1.03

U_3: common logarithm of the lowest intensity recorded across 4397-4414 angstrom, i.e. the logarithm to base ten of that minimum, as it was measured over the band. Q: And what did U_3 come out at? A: 1.07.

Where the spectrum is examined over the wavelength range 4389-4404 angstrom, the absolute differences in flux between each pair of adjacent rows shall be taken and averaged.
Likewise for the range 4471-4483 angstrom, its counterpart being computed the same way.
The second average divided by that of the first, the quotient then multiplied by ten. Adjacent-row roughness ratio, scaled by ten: 8.2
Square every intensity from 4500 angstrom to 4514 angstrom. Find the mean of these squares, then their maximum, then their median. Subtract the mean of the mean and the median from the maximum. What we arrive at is 30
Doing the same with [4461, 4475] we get 83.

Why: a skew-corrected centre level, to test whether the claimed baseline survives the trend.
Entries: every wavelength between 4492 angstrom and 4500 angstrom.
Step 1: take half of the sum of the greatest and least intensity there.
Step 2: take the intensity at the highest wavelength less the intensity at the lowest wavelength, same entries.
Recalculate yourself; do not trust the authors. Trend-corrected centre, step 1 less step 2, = 12.3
